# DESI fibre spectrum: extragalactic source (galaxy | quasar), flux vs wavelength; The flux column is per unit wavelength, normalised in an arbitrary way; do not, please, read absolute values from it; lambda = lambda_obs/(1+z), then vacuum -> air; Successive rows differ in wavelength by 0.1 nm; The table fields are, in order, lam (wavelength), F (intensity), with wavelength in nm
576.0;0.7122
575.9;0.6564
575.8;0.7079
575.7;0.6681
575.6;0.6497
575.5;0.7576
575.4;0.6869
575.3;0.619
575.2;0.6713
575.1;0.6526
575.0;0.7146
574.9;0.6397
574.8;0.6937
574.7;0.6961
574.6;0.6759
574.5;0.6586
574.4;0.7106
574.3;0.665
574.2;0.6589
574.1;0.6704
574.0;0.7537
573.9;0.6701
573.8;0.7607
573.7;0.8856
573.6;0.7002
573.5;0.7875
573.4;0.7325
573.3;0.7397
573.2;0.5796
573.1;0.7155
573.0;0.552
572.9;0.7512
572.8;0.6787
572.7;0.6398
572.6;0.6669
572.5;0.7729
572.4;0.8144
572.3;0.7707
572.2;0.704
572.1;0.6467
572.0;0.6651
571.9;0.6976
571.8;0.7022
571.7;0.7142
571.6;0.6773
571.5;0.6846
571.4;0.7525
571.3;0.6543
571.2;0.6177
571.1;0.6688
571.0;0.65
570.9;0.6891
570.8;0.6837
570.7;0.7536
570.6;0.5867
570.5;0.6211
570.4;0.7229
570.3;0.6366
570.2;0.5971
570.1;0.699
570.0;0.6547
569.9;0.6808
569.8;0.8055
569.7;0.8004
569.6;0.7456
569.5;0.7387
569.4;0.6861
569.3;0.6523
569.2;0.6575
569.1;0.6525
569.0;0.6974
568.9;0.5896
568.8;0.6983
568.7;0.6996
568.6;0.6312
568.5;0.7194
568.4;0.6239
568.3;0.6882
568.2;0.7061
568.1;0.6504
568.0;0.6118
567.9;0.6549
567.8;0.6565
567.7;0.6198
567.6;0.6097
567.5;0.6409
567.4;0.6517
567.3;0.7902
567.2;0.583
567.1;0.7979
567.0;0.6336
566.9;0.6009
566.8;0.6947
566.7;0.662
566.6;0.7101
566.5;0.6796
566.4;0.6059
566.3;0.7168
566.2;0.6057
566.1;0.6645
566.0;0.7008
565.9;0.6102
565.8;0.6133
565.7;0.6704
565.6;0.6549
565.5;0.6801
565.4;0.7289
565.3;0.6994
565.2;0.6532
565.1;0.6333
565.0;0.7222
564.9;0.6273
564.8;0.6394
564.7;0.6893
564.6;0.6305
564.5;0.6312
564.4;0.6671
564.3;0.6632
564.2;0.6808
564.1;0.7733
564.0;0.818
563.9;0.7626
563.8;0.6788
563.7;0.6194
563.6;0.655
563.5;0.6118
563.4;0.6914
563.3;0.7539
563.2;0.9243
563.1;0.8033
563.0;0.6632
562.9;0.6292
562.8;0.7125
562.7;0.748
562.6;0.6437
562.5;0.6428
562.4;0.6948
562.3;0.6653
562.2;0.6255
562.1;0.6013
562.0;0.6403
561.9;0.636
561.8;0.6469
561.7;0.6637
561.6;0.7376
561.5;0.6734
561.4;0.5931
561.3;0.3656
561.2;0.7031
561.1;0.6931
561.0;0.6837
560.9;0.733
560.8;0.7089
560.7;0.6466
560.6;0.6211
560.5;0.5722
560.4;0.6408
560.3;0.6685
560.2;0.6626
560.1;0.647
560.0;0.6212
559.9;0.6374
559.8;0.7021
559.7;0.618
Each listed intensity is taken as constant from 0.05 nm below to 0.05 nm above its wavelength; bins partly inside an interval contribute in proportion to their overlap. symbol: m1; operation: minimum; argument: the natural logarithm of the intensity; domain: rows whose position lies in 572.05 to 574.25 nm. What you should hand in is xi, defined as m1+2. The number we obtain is 1.41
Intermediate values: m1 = -0.59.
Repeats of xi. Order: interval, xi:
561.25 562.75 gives 0.99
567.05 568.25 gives 1.46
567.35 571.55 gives 1.47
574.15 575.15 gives 1.55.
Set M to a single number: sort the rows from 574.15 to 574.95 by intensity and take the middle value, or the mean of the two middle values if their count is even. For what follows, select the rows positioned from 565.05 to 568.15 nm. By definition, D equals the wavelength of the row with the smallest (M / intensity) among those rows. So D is 567.1 nm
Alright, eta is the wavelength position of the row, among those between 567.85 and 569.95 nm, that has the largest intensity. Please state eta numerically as 569.8 nm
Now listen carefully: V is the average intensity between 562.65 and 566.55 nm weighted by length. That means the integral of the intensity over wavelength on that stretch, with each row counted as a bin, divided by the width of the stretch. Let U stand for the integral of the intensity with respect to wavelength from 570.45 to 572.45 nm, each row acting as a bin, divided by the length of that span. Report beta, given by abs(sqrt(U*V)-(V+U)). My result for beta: 0.686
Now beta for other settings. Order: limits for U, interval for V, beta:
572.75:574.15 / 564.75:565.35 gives 0.688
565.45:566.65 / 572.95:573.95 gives 0.686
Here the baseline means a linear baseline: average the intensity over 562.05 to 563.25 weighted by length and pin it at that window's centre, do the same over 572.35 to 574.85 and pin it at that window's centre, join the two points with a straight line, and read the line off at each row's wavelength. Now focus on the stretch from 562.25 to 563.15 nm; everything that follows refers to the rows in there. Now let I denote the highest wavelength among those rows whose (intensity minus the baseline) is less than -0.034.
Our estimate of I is 562.9 nm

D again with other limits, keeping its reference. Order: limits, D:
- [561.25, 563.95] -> 563.2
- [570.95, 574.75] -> 573.7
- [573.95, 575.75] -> 575.5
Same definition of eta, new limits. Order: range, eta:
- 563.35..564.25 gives 564.0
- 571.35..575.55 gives 573.7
